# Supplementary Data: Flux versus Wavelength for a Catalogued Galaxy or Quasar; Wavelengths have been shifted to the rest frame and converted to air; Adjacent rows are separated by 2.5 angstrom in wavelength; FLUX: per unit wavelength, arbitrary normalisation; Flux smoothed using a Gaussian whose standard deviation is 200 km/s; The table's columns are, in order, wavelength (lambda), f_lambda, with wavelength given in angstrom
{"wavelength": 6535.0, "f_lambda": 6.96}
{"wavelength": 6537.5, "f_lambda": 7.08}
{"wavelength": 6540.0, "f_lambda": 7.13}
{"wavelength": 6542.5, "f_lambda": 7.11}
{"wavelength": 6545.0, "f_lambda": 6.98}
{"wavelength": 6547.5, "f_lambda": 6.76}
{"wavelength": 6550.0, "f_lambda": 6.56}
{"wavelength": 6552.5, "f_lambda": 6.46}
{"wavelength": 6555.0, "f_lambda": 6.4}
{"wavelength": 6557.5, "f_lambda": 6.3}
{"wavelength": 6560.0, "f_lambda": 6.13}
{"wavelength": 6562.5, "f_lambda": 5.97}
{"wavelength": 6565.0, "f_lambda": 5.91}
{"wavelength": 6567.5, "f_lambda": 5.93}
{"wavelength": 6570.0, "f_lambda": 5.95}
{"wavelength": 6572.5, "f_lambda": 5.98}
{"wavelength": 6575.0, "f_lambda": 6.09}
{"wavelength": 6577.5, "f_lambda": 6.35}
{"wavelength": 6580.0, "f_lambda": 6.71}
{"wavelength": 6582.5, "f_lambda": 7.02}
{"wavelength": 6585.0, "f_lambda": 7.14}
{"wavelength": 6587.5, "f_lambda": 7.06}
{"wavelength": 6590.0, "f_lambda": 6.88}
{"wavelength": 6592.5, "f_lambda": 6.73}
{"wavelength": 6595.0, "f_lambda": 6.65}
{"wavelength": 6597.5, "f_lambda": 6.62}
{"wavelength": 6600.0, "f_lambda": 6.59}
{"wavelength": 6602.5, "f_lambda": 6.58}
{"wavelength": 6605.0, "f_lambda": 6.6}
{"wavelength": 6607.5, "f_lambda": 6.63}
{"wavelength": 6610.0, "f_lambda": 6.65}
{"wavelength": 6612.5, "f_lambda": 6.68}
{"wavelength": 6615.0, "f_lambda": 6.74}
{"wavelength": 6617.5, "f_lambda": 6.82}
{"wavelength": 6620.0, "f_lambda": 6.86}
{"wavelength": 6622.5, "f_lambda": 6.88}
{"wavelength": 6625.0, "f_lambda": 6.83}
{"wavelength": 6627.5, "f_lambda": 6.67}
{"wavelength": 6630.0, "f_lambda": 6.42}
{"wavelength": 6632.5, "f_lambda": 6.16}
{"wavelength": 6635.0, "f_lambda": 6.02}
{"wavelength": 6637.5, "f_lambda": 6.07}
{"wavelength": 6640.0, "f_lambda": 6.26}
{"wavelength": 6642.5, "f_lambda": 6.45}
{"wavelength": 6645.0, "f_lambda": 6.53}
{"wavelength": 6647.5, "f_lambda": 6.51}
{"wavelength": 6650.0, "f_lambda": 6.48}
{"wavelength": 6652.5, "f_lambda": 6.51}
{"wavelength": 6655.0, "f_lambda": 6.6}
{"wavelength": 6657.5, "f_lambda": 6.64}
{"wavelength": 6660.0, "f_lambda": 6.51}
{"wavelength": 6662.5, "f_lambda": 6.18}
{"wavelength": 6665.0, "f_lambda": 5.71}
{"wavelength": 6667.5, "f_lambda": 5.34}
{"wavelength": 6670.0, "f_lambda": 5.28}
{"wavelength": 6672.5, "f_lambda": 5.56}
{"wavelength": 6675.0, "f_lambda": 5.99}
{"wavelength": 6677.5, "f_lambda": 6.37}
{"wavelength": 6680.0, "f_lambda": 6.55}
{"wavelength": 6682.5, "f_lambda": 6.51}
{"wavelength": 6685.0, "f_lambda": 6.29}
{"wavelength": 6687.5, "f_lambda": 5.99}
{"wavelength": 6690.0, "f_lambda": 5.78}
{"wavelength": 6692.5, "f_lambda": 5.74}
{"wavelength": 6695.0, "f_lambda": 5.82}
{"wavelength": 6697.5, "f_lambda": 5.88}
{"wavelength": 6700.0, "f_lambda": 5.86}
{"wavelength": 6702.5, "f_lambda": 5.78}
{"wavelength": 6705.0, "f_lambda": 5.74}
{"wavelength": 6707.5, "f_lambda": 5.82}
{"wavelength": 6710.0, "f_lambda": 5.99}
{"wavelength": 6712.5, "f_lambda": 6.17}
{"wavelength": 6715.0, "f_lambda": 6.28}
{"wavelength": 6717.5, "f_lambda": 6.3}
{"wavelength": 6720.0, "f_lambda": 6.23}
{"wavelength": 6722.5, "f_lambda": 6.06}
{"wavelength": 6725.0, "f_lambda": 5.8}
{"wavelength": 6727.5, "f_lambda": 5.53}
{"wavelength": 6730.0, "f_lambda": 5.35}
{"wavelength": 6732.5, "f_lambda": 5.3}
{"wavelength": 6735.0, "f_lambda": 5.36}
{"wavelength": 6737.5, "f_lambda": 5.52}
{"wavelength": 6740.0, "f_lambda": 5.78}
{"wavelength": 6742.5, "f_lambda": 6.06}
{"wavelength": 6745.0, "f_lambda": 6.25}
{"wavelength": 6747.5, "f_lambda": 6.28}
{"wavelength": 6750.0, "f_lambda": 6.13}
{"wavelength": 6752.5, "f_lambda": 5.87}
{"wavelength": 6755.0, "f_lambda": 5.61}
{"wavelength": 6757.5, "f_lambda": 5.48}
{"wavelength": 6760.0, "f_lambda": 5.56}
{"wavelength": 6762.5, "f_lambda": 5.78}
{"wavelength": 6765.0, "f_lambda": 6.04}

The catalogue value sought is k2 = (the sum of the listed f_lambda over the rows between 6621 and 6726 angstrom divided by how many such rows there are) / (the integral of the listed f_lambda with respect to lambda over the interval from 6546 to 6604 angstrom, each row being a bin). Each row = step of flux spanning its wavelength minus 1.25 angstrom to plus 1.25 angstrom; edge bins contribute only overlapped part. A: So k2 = 0.016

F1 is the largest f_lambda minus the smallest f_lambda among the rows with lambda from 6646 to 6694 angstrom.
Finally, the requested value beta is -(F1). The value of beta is -1.36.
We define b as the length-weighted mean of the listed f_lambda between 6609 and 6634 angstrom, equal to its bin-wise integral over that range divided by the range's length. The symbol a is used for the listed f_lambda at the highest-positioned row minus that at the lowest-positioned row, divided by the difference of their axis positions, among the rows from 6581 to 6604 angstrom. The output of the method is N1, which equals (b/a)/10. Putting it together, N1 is -30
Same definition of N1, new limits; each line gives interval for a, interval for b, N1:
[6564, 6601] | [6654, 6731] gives 31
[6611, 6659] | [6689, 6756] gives -660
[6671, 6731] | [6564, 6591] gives -177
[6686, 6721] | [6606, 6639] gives 89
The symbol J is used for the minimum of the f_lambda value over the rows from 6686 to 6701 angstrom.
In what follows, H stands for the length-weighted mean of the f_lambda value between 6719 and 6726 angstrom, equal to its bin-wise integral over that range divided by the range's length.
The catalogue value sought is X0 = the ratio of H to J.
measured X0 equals 1.05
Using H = 6.0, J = 5.74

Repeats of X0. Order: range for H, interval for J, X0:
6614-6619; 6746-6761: 1.24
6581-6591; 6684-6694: 1.22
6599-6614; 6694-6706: 1.15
